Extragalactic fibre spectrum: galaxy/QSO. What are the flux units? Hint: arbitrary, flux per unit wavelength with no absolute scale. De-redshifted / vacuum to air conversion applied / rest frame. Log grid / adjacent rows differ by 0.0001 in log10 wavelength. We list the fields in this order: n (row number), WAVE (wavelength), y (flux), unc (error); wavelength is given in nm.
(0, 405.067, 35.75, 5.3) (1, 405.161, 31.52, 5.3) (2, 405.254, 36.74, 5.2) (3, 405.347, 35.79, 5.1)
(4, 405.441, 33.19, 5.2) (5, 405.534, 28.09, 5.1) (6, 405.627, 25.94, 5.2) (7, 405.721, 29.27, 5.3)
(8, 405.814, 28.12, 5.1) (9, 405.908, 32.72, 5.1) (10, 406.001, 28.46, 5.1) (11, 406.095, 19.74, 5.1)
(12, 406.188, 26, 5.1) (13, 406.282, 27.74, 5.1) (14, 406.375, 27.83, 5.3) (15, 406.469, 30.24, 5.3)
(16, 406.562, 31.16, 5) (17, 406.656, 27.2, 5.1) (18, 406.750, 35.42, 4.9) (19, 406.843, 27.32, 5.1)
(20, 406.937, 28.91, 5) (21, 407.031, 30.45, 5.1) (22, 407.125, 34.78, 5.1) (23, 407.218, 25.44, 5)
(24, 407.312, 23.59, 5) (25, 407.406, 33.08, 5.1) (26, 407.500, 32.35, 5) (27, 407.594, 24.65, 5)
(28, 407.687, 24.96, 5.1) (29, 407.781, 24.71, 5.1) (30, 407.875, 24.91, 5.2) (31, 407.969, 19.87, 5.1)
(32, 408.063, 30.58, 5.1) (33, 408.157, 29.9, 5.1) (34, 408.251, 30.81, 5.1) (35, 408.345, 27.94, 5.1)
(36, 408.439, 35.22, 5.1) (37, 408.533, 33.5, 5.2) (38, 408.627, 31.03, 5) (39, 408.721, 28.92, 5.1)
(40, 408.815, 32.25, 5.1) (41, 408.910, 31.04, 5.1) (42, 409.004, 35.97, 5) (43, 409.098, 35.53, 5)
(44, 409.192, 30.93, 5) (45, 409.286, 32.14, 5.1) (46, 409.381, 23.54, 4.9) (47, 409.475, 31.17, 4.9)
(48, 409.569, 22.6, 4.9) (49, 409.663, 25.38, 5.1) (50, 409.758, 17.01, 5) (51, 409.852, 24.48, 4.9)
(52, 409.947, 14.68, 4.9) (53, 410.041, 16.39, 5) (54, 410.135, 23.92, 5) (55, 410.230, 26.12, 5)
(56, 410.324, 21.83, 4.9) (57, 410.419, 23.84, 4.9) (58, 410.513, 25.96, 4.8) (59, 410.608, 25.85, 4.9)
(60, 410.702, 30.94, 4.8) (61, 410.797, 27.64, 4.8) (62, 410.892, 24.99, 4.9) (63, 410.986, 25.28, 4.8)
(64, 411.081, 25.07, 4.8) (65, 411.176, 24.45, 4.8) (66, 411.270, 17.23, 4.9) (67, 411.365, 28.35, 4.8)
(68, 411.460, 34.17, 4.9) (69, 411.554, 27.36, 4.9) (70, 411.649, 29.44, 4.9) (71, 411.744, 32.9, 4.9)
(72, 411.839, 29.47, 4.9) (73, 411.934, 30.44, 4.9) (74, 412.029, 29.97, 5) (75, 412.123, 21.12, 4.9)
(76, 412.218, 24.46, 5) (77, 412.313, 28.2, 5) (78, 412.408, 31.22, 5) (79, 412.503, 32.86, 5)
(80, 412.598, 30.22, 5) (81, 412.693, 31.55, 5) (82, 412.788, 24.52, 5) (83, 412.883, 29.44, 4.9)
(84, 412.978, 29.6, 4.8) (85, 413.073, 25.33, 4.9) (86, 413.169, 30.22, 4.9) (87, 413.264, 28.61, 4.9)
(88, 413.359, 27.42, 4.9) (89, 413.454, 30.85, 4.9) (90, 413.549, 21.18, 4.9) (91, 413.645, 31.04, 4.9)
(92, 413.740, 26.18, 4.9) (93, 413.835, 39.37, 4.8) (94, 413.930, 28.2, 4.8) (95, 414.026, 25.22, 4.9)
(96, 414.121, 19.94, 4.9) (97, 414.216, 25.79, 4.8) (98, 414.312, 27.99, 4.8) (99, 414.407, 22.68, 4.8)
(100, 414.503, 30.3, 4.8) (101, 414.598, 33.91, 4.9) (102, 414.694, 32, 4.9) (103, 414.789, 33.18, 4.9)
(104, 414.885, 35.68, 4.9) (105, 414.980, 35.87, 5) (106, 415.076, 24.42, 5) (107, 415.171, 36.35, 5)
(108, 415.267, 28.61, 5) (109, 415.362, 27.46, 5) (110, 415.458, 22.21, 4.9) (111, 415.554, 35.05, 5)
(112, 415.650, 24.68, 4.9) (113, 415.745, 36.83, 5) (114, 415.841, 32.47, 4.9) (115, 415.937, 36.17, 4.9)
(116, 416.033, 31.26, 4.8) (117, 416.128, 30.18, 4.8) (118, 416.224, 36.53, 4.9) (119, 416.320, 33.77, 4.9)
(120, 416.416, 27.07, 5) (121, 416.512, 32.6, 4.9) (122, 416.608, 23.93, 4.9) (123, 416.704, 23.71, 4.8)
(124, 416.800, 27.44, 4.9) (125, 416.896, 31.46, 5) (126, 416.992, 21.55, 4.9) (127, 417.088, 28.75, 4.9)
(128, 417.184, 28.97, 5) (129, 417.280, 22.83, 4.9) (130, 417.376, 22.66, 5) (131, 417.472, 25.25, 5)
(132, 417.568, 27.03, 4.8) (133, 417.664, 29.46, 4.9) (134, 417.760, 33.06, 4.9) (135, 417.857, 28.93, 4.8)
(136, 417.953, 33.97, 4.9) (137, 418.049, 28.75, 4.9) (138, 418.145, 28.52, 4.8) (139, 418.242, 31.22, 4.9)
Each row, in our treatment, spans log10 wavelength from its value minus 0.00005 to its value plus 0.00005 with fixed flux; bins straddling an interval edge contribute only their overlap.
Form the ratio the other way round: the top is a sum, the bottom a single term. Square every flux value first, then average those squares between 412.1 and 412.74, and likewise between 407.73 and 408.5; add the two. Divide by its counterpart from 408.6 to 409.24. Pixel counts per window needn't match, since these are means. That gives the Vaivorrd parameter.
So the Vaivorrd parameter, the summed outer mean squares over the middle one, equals 1.6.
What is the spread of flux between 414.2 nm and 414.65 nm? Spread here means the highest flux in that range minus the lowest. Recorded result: 11.2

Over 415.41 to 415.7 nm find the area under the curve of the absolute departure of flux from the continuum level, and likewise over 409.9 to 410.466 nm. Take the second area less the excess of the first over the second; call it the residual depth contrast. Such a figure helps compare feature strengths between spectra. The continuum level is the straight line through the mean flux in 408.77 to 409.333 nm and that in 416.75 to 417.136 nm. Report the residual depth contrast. 10.9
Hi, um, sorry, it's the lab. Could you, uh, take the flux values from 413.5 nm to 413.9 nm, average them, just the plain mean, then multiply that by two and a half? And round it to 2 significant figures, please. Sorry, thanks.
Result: 74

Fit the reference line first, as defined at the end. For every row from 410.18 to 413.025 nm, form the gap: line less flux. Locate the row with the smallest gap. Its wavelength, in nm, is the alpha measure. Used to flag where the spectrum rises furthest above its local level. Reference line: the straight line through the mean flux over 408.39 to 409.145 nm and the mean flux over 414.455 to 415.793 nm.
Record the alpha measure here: 411.460 nm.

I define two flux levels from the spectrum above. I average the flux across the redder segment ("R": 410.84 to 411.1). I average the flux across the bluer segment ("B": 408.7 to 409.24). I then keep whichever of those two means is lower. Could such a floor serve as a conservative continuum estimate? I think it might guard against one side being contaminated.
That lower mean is 25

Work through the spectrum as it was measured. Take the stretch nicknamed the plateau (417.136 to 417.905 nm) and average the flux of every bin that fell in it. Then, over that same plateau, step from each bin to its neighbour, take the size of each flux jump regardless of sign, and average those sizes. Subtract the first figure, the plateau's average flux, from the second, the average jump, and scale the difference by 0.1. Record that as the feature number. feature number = -2.43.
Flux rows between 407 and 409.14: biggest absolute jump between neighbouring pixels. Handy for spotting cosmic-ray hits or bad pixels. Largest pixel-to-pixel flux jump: 10.7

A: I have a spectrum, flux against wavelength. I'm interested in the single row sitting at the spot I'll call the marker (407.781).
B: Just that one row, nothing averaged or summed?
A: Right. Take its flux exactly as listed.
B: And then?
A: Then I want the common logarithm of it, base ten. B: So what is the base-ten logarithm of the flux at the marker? 1.39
